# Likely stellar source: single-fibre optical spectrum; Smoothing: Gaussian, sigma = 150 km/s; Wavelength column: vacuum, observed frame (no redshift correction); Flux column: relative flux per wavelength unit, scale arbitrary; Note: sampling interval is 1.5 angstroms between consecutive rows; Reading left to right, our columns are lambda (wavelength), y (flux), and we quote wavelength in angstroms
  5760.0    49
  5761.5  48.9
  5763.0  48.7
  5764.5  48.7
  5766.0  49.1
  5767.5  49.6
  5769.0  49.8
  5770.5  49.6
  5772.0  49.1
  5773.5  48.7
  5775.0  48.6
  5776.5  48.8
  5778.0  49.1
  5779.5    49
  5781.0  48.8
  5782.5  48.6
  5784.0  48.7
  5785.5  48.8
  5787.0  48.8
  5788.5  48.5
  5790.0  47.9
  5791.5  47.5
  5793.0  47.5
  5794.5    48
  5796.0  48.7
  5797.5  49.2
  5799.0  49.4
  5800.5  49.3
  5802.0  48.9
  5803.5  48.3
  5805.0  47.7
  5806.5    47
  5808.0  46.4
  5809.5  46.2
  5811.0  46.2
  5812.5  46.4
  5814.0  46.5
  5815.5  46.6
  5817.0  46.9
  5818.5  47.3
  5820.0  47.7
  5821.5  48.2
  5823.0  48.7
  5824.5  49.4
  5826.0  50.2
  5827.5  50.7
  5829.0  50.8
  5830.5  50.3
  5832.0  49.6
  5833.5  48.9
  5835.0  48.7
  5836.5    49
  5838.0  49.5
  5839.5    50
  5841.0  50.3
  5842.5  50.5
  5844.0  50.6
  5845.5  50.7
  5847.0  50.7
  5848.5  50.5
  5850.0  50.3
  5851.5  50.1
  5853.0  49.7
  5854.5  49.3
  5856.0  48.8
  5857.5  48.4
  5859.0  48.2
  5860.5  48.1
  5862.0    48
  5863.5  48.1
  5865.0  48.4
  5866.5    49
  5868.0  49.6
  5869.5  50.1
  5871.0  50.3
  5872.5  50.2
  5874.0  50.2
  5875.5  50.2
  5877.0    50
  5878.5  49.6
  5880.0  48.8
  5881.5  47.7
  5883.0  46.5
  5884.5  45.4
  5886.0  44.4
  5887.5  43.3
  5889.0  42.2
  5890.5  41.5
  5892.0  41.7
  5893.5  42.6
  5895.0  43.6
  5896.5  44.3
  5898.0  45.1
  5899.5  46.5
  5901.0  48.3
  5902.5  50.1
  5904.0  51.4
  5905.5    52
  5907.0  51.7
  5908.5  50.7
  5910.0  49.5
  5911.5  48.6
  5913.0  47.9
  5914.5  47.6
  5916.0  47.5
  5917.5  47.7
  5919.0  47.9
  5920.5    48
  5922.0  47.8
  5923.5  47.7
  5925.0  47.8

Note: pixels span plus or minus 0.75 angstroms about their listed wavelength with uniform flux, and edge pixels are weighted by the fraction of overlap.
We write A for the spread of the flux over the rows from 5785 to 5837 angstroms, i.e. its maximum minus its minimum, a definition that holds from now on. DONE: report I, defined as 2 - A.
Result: -3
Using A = 4.6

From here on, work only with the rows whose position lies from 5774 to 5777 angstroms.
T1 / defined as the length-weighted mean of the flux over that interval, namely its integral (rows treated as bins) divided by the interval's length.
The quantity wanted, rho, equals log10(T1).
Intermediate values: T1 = 48.7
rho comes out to 1.687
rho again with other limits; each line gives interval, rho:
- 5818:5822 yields 1.679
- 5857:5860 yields 1.684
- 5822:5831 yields 1.699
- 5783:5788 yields 1.688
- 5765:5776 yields 1.692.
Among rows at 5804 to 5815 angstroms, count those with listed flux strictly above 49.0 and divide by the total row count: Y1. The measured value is 0.00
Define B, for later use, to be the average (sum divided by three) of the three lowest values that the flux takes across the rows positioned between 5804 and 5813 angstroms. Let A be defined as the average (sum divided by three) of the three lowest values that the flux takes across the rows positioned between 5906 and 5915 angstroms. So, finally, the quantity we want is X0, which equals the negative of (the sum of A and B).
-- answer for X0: -94.3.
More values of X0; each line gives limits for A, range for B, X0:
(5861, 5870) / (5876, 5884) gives -95.8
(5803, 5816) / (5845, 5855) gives -96.0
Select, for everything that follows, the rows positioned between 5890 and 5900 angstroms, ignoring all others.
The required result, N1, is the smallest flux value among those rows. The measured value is 41.5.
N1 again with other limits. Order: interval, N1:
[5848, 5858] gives 48.4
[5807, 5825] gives 46.2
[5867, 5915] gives 41.5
